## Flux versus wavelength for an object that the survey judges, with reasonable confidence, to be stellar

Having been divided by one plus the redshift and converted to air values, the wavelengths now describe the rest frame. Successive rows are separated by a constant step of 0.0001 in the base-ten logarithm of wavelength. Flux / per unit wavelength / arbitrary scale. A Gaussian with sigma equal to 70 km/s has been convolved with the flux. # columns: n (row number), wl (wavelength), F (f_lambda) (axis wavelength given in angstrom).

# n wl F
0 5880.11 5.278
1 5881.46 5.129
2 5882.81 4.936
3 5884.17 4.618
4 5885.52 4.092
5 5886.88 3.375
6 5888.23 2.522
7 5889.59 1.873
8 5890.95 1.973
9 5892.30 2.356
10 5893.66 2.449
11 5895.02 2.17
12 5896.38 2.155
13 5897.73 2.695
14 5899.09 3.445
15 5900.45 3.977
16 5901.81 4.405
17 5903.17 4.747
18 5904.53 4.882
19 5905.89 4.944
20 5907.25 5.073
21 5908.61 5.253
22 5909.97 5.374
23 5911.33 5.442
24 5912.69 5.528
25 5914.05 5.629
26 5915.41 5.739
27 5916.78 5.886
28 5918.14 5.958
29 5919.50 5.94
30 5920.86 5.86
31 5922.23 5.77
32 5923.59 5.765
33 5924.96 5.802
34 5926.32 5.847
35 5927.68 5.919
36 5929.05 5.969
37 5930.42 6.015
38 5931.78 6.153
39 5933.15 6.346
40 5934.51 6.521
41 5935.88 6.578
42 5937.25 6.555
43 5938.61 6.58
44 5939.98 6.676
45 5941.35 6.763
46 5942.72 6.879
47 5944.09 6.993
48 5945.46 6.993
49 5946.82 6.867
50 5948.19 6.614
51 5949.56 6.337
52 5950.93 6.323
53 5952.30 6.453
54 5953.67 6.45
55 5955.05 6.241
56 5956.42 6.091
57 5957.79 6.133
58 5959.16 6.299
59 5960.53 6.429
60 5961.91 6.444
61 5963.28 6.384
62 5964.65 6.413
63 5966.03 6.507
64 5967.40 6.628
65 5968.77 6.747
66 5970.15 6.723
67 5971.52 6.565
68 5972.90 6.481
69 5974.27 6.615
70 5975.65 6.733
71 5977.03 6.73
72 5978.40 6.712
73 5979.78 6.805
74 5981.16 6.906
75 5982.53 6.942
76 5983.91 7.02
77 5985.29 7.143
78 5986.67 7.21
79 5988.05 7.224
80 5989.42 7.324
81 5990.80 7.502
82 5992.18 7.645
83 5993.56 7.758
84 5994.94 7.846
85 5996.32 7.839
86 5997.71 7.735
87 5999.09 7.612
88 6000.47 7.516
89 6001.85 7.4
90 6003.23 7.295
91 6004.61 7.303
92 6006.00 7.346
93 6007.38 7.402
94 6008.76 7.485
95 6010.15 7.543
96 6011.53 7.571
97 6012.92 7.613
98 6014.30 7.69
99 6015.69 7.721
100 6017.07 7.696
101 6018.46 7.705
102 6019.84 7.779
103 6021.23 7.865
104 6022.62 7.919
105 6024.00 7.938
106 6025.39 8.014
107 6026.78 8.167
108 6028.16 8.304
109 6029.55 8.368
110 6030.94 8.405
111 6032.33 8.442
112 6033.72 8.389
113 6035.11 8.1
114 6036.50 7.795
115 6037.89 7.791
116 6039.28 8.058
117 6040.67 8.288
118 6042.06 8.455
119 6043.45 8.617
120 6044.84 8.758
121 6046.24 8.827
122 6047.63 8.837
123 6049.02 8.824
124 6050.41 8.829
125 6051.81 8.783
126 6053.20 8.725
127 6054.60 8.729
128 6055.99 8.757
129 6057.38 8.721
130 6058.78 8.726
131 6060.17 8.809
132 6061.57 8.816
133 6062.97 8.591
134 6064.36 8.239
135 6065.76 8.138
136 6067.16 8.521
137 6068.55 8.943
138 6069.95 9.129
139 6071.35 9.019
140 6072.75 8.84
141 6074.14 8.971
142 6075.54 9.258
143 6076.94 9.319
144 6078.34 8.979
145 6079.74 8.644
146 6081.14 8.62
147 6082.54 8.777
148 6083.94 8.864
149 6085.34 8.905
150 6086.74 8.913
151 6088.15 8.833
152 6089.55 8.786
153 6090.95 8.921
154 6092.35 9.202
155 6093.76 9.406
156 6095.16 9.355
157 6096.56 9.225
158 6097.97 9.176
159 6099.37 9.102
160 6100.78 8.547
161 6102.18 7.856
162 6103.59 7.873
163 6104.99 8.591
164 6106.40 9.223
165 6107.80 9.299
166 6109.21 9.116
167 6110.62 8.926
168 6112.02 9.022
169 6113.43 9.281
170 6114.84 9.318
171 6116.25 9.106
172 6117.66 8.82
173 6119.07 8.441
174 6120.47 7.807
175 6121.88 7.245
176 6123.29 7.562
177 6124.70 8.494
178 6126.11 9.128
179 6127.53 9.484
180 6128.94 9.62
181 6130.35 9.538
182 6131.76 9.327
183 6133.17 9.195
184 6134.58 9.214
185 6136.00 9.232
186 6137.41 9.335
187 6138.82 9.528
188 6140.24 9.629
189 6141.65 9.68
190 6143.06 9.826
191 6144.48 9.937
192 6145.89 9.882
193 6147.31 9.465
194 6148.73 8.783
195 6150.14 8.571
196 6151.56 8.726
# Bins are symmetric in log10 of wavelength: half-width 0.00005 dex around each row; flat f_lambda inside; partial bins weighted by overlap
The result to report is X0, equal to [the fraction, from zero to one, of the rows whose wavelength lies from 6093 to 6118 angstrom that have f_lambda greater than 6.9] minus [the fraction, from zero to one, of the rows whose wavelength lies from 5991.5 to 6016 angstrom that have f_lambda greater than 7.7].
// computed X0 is 0.72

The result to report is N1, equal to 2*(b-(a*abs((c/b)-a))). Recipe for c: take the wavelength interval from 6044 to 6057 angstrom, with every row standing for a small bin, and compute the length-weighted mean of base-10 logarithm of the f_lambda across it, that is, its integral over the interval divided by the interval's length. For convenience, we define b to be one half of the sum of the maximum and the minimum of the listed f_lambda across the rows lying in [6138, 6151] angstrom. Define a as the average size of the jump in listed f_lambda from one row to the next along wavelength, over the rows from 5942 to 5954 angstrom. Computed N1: 18.5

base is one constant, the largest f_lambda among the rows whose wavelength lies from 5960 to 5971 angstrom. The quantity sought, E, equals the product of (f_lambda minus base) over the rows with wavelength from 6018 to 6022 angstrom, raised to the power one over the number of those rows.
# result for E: 1.03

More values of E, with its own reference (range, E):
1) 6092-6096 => 2.57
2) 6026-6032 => 1.56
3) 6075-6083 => 2.17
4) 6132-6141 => 2.60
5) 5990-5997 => 0.96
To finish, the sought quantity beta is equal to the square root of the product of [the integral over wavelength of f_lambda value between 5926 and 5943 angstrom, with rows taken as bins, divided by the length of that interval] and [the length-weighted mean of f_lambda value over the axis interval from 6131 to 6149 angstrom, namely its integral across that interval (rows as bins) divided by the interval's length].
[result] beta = 7.8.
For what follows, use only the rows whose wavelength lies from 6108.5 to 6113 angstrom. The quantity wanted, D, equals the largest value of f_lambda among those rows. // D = 9.116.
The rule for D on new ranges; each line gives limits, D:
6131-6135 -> 9.327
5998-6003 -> 7.612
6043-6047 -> 8.827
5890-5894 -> 2.449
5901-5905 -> 4.882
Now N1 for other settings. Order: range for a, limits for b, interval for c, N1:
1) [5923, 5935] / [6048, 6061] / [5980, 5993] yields 17.5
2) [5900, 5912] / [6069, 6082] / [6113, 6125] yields 17.9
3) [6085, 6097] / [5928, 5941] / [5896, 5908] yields 12.6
